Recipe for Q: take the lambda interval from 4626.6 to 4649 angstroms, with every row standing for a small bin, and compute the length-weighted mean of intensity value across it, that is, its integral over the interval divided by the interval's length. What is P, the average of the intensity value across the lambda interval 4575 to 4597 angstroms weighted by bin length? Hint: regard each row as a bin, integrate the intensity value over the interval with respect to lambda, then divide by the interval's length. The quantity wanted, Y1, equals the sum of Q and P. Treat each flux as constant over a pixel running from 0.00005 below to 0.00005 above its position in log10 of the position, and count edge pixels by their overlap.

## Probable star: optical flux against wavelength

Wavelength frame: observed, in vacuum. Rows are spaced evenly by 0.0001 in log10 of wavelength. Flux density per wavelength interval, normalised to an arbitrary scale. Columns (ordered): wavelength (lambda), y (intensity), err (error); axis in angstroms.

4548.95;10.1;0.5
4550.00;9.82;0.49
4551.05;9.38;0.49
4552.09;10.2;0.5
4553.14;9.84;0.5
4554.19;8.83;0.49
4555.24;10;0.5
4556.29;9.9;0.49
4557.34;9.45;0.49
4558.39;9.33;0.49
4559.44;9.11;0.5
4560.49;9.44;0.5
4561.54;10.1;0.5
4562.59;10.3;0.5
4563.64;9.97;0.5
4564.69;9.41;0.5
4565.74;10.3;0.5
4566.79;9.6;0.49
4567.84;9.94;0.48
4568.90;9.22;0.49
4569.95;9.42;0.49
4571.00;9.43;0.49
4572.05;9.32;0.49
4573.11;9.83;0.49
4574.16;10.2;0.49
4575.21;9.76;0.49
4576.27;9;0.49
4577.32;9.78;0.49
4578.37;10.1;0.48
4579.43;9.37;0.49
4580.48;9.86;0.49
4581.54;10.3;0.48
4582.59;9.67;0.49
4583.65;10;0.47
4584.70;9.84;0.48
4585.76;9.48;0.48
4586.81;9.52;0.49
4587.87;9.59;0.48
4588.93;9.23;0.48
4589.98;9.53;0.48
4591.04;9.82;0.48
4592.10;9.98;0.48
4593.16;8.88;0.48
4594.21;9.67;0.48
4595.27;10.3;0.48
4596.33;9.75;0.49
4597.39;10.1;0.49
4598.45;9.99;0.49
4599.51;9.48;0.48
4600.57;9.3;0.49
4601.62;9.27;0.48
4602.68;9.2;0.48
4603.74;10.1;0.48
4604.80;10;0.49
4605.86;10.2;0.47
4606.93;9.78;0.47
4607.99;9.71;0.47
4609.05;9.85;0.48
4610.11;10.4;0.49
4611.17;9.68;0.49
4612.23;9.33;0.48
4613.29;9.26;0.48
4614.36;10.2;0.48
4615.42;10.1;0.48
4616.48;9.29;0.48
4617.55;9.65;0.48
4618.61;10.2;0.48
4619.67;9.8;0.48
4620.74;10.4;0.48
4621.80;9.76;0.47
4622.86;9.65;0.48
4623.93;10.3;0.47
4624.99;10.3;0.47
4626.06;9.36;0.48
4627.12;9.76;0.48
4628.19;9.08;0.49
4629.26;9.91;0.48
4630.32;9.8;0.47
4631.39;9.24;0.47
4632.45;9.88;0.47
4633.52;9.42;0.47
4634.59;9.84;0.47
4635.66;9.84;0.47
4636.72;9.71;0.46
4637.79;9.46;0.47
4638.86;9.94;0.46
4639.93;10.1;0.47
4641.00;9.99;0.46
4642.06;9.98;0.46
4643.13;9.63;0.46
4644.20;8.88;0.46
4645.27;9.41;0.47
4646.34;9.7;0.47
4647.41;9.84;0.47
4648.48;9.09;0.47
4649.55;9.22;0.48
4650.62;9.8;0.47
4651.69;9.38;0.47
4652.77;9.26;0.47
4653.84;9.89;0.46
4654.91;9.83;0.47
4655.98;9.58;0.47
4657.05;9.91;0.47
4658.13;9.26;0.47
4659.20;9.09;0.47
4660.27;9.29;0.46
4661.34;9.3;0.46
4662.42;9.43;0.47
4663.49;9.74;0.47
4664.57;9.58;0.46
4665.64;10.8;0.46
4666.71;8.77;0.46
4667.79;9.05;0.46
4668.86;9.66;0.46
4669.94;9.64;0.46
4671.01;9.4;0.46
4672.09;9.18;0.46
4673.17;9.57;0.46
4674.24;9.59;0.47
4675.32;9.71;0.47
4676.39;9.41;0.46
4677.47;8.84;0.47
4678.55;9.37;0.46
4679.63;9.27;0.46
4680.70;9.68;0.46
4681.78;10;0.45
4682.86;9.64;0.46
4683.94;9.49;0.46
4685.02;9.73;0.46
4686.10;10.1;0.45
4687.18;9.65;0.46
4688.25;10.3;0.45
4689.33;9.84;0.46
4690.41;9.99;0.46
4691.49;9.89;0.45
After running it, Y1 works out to 19.3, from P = 9.69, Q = 9.64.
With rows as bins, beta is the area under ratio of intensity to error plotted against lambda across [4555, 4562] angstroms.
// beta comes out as 136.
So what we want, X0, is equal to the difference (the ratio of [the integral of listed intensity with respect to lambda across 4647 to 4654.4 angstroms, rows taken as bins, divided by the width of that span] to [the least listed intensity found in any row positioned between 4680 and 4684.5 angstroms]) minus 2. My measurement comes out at -1.00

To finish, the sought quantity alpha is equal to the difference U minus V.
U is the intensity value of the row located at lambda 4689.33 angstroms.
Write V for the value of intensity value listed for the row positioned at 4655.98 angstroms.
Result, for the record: 0.26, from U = 9.84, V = 9.58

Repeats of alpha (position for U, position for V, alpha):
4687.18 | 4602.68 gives 0.45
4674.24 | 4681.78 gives -0.41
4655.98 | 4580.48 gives -0.28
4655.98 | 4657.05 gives -0.33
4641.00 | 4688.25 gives -0.31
